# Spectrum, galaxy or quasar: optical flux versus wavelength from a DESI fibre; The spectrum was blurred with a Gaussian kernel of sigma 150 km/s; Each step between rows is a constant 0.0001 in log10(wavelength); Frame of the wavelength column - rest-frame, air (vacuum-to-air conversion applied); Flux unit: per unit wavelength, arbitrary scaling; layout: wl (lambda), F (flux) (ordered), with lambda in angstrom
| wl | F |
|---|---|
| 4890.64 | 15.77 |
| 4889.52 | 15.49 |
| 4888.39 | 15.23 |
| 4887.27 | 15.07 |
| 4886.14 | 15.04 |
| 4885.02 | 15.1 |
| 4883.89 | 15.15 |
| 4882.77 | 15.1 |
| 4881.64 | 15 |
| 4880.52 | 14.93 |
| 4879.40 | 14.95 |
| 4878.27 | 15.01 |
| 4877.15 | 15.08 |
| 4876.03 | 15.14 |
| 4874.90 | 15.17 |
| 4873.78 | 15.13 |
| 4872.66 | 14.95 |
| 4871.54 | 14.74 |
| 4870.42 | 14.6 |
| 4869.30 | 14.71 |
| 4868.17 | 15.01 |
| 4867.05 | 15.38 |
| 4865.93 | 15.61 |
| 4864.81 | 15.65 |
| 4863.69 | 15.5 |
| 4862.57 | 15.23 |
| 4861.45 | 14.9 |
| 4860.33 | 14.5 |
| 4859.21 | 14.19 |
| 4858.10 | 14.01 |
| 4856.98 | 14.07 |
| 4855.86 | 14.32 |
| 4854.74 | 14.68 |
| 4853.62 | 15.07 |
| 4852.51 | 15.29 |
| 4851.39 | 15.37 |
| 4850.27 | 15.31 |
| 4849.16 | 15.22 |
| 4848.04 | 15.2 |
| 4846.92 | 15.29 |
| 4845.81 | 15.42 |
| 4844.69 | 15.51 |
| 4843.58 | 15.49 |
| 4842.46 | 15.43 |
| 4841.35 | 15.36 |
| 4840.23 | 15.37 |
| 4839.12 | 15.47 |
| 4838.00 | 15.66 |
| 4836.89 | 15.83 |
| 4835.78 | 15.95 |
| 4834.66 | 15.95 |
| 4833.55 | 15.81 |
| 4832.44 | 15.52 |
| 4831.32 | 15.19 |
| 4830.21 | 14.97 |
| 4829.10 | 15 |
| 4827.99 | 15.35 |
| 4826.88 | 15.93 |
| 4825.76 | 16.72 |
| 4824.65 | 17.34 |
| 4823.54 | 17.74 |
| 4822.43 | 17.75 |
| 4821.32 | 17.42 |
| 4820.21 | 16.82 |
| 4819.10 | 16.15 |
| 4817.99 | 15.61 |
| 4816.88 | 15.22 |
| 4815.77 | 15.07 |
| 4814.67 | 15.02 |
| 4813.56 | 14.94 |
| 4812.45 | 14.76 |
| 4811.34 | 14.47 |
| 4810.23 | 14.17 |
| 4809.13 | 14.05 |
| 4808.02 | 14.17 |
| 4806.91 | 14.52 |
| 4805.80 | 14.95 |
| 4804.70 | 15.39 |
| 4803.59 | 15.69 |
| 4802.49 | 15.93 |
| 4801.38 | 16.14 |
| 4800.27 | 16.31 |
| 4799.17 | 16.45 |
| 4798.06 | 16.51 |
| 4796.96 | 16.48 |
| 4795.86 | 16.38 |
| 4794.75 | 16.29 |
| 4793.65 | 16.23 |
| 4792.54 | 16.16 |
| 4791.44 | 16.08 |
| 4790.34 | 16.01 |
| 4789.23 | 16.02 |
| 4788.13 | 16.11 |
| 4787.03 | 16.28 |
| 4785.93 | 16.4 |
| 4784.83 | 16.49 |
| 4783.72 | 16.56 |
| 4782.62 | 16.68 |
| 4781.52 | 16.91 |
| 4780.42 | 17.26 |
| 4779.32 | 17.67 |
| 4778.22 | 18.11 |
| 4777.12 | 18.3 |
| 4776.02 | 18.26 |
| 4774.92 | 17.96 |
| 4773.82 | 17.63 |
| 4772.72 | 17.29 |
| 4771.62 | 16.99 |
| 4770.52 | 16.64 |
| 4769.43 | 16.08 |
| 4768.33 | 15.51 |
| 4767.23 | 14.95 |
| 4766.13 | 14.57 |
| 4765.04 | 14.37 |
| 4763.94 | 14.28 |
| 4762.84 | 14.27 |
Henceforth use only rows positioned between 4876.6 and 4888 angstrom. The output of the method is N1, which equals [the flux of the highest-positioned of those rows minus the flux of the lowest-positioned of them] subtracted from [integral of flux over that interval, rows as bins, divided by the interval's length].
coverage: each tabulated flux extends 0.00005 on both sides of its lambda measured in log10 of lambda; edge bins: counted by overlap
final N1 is 15.1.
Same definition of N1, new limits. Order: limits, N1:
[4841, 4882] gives 15.4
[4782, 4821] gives 15.6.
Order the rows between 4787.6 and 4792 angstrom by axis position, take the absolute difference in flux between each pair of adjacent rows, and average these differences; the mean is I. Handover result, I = 0.06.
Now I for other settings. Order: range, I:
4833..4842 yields 0.10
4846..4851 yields 0.07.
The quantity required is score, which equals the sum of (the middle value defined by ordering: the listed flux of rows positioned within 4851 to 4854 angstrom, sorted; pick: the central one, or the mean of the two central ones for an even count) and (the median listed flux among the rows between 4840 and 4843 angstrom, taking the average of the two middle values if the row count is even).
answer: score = 30.7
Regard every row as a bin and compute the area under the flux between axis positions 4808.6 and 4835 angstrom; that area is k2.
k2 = 415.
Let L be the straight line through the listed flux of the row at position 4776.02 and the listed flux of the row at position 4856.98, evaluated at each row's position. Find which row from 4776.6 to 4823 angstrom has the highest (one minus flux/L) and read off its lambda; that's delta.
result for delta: 4809.13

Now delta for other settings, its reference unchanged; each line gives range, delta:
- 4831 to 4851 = 4831.32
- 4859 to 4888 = 4859.21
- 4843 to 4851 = 4848.04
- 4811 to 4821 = 4811.34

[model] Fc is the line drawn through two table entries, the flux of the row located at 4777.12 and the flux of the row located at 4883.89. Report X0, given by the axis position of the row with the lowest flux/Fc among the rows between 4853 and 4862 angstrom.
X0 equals 4858.10 angstrom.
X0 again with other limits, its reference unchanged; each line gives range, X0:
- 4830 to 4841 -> 4830.21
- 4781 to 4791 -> 4789.23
